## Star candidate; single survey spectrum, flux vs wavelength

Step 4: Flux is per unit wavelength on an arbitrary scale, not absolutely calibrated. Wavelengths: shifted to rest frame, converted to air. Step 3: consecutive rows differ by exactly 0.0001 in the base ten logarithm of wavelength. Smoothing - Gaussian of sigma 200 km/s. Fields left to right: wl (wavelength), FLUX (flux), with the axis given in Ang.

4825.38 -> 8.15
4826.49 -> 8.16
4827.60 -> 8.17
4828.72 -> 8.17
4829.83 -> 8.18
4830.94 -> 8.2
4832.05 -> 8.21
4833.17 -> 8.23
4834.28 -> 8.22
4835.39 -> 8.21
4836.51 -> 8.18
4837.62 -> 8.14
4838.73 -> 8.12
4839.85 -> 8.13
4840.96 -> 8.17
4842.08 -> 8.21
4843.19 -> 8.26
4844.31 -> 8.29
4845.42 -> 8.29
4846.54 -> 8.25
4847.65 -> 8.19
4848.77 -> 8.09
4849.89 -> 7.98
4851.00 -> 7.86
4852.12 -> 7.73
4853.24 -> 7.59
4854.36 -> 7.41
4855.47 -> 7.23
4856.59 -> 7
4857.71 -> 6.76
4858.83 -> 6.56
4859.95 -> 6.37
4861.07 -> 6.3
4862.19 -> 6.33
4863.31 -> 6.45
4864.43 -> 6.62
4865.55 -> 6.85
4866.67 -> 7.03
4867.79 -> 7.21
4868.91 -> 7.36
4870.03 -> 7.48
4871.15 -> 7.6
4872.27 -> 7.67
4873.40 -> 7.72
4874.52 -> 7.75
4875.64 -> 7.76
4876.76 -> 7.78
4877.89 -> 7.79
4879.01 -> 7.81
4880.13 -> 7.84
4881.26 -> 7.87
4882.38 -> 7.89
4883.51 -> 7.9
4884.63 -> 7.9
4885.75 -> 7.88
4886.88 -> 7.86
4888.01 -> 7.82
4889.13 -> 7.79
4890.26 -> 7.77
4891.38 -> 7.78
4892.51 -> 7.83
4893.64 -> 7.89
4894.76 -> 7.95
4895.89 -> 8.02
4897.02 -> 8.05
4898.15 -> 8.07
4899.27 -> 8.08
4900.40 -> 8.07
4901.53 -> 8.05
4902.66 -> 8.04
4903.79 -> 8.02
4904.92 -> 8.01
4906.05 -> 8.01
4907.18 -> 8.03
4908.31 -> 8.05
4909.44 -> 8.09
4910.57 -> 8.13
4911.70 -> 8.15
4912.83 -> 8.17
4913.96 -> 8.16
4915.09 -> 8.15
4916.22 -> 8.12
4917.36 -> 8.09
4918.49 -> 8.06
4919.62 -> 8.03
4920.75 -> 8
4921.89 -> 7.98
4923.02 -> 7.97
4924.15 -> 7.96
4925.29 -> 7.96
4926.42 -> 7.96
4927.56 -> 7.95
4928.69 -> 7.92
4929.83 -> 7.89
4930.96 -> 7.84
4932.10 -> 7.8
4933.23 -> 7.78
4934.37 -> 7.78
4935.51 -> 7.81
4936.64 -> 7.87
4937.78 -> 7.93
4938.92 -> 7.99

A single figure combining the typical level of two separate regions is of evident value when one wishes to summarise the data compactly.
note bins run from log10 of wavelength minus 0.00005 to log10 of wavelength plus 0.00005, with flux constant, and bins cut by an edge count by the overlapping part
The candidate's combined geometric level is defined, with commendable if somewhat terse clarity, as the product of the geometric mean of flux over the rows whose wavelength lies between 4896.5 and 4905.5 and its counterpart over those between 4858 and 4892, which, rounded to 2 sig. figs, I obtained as 60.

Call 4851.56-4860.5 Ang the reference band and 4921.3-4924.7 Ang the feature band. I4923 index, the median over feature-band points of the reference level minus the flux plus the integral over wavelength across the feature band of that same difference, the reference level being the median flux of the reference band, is -3.8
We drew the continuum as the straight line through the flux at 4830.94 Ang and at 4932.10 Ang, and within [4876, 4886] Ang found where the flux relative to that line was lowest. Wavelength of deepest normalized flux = 4876.76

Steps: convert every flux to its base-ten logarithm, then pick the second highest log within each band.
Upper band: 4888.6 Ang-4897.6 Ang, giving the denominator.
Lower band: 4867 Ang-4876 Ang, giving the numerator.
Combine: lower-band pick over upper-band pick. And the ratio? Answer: 0.98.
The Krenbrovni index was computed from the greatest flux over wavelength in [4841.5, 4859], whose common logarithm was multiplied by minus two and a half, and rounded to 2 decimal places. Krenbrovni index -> -2.30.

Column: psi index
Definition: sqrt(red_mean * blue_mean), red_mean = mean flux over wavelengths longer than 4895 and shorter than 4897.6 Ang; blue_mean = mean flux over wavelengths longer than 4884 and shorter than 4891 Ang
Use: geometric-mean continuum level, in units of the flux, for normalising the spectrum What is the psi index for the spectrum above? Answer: 7.9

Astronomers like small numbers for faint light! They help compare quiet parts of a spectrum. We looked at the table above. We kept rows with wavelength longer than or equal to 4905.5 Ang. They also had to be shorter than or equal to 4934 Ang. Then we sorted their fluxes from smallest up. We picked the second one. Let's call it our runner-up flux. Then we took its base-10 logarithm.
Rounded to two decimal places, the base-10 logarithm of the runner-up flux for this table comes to 0.89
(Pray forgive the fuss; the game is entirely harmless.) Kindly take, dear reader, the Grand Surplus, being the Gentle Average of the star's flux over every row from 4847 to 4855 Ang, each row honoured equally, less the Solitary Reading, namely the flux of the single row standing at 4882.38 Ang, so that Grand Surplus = -0.1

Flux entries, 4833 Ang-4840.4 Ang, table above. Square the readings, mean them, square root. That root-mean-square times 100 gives 818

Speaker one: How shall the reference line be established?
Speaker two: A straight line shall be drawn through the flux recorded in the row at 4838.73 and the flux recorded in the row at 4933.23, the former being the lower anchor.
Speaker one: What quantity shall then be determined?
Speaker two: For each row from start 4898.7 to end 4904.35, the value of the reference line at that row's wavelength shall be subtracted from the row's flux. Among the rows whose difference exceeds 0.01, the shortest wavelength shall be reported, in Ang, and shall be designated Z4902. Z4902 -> 4899.27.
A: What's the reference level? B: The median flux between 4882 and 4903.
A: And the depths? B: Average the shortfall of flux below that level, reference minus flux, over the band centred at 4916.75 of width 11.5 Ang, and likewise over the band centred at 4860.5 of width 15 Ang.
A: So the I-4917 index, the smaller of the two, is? -0.19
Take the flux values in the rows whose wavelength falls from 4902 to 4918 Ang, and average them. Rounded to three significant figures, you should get 8.09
